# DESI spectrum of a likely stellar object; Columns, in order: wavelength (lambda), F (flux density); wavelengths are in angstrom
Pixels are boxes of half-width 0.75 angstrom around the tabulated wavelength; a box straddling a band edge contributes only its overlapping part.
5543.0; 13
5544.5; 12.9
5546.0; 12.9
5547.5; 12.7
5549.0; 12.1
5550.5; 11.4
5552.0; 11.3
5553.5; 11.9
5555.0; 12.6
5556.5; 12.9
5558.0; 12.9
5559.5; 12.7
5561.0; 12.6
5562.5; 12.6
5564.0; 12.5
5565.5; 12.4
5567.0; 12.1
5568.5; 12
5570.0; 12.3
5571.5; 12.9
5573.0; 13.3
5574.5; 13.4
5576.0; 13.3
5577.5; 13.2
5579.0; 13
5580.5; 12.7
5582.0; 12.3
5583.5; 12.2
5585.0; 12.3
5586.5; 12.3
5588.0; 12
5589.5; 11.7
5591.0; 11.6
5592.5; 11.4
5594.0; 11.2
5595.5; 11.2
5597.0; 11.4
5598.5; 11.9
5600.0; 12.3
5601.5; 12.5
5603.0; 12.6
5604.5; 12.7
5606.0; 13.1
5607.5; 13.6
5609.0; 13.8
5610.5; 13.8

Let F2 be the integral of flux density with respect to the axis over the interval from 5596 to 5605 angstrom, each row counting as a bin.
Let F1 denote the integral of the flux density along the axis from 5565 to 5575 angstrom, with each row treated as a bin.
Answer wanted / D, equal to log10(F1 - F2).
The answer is 1.22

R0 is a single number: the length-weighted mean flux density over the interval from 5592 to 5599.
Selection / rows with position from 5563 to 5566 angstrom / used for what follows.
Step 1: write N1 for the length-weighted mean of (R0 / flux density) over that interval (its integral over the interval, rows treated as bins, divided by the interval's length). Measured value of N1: 0.915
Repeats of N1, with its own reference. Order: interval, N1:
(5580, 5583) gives 0.916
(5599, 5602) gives 0.924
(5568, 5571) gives 0.933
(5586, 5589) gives 0.943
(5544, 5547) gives 0.885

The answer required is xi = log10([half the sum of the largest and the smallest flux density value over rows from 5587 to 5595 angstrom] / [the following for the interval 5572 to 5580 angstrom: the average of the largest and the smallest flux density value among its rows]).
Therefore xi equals -0.056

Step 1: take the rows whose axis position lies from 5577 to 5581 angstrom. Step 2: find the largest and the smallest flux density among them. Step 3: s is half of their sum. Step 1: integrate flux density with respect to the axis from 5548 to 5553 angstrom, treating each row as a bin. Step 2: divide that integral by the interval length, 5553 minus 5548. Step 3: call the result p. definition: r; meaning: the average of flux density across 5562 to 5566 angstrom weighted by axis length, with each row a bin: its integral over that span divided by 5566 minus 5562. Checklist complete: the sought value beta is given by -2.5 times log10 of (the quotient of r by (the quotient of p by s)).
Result -2.86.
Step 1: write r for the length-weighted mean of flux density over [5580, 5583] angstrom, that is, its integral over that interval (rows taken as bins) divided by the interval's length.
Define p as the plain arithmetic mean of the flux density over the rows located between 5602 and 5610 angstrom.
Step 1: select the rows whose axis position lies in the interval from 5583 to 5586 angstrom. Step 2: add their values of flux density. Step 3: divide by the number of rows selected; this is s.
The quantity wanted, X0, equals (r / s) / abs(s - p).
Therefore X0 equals 1.1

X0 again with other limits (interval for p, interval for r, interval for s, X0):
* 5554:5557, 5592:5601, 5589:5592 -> 0.9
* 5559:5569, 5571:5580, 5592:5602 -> 1.6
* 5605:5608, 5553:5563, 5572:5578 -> 19.0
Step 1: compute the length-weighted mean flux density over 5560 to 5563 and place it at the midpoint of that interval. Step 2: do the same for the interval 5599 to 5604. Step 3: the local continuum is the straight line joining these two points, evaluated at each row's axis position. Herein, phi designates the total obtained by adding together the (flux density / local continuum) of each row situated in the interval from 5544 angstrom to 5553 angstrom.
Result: 5.79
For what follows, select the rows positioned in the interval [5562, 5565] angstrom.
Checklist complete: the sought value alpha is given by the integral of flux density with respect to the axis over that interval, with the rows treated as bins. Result 37.6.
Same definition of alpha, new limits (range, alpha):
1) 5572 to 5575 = 39.9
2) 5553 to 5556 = 37.0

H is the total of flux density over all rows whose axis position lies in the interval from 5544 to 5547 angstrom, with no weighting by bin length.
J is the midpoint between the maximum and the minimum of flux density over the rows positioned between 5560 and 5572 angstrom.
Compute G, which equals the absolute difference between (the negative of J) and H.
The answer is 38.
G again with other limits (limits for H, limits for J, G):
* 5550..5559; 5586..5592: 85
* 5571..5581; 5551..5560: 104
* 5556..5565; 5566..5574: 89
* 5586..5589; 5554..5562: 37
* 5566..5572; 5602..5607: 62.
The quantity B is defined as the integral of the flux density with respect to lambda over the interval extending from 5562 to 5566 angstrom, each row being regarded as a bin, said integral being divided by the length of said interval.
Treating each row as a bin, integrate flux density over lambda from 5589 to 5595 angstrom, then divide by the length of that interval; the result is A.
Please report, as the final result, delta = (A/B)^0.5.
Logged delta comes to 0.96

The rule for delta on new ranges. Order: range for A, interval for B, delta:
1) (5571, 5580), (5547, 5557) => 1.04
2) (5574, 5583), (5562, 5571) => 1.03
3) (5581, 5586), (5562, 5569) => 1.00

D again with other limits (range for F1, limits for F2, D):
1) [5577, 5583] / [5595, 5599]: 1.49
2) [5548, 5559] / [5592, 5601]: 1.47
